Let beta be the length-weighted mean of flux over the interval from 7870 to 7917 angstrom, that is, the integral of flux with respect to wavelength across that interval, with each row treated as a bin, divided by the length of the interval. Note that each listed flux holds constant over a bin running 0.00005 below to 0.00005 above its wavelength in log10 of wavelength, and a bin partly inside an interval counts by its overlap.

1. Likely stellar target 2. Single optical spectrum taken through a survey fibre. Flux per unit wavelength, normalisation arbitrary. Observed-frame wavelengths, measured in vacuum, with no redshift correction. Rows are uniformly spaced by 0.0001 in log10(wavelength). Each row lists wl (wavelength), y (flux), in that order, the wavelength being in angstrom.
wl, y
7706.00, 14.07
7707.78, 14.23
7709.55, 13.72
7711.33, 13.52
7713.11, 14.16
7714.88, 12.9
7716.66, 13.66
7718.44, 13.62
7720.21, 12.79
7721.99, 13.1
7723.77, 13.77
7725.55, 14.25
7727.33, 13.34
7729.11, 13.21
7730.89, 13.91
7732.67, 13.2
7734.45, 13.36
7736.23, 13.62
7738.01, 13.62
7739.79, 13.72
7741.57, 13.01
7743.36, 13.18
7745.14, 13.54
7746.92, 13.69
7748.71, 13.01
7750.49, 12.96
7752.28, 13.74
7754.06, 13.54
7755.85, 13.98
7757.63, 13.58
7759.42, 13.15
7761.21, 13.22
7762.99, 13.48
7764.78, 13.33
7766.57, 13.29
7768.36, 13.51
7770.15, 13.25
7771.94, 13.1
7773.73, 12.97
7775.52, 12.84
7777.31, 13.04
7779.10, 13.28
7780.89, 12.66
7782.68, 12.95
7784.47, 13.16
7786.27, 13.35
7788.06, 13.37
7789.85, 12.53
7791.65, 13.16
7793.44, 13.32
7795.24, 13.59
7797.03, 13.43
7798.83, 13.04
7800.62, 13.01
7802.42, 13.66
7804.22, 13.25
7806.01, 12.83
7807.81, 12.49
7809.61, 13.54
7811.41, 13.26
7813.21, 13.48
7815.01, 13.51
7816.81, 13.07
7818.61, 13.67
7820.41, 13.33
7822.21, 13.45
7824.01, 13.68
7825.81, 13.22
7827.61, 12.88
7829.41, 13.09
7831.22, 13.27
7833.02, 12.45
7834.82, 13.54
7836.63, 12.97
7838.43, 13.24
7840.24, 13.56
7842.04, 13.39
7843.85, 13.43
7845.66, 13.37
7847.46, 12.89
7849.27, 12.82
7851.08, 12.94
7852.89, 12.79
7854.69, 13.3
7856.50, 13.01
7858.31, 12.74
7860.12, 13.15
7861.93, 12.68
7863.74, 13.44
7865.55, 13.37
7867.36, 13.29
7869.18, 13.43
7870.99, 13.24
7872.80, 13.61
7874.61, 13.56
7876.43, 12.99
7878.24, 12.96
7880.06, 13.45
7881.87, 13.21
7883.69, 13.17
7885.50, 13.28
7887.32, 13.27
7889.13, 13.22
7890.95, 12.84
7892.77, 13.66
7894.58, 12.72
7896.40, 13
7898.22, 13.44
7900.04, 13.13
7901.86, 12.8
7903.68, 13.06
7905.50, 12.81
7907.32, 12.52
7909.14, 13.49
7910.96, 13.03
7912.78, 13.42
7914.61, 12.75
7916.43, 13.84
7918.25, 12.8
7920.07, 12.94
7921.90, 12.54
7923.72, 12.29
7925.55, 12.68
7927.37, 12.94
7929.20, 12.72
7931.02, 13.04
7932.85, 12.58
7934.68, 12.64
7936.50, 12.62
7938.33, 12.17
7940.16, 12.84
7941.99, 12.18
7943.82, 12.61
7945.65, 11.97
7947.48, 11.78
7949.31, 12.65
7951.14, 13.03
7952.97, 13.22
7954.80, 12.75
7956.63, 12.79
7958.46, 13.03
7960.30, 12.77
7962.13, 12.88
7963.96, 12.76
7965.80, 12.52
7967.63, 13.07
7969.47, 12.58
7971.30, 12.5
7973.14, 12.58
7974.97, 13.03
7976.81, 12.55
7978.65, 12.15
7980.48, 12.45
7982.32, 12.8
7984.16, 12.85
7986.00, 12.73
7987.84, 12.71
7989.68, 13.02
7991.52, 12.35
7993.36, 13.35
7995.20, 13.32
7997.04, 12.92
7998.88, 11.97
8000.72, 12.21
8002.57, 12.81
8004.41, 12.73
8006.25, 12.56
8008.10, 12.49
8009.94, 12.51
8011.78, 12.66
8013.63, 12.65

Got 13.2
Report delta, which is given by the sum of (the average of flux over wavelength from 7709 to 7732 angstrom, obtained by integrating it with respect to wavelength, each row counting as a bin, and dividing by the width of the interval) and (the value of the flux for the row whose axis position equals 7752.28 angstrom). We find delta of 27.3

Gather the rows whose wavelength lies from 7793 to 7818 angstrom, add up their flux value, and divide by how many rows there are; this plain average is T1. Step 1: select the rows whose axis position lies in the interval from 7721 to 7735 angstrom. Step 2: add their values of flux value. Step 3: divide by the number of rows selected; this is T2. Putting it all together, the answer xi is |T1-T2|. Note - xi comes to 0.3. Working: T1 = 13.2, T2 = 13.5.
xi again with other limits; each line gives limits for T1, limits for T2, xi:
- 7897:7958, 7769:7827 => 0.4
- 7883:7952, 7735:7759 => 0.6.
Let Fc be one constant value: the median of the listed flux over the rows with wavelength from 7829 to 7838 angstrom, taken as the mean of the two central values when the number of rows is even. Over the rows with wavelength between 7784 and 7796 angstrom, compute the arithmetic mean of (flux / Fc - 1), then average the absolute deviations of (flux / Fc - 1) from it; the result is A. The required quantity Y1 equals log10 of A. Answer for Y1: -1.77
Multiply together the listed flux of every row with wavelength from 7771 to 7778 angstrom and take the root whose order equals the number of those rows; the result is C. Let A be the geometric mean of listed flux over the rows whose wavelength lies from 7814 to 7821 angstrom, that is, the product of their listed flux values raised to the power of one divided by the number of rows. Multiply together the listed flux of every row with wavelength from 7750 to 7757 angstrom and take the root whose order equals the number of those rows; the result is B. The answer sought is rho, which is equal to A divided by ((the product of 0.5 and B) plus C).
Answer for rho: 0.678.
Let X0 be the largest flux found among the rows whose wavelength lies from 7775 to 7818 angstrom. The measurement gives 13.66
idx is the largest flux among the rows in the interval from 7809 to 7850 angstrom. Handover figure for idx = 13.68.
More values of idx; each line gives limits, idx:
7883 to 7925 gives 13.84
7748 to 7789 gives 13.98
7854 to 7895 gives 13.66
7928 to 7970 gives 13.22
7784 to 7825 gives 13.68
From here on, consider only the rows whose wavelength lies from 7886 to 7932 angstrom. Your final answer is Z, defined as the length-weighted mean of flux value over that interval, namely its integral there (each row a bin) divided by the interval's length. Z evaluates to 13.0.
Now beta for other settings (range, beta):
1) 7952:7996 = 12.8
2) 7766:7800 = 13.1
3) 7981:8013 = 12.7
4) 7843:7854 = 13.0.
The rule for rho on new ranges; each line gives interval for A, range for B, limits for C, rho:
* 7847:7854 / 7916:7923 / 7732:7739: 0.644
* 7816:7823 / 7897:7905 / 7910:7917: 0.675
